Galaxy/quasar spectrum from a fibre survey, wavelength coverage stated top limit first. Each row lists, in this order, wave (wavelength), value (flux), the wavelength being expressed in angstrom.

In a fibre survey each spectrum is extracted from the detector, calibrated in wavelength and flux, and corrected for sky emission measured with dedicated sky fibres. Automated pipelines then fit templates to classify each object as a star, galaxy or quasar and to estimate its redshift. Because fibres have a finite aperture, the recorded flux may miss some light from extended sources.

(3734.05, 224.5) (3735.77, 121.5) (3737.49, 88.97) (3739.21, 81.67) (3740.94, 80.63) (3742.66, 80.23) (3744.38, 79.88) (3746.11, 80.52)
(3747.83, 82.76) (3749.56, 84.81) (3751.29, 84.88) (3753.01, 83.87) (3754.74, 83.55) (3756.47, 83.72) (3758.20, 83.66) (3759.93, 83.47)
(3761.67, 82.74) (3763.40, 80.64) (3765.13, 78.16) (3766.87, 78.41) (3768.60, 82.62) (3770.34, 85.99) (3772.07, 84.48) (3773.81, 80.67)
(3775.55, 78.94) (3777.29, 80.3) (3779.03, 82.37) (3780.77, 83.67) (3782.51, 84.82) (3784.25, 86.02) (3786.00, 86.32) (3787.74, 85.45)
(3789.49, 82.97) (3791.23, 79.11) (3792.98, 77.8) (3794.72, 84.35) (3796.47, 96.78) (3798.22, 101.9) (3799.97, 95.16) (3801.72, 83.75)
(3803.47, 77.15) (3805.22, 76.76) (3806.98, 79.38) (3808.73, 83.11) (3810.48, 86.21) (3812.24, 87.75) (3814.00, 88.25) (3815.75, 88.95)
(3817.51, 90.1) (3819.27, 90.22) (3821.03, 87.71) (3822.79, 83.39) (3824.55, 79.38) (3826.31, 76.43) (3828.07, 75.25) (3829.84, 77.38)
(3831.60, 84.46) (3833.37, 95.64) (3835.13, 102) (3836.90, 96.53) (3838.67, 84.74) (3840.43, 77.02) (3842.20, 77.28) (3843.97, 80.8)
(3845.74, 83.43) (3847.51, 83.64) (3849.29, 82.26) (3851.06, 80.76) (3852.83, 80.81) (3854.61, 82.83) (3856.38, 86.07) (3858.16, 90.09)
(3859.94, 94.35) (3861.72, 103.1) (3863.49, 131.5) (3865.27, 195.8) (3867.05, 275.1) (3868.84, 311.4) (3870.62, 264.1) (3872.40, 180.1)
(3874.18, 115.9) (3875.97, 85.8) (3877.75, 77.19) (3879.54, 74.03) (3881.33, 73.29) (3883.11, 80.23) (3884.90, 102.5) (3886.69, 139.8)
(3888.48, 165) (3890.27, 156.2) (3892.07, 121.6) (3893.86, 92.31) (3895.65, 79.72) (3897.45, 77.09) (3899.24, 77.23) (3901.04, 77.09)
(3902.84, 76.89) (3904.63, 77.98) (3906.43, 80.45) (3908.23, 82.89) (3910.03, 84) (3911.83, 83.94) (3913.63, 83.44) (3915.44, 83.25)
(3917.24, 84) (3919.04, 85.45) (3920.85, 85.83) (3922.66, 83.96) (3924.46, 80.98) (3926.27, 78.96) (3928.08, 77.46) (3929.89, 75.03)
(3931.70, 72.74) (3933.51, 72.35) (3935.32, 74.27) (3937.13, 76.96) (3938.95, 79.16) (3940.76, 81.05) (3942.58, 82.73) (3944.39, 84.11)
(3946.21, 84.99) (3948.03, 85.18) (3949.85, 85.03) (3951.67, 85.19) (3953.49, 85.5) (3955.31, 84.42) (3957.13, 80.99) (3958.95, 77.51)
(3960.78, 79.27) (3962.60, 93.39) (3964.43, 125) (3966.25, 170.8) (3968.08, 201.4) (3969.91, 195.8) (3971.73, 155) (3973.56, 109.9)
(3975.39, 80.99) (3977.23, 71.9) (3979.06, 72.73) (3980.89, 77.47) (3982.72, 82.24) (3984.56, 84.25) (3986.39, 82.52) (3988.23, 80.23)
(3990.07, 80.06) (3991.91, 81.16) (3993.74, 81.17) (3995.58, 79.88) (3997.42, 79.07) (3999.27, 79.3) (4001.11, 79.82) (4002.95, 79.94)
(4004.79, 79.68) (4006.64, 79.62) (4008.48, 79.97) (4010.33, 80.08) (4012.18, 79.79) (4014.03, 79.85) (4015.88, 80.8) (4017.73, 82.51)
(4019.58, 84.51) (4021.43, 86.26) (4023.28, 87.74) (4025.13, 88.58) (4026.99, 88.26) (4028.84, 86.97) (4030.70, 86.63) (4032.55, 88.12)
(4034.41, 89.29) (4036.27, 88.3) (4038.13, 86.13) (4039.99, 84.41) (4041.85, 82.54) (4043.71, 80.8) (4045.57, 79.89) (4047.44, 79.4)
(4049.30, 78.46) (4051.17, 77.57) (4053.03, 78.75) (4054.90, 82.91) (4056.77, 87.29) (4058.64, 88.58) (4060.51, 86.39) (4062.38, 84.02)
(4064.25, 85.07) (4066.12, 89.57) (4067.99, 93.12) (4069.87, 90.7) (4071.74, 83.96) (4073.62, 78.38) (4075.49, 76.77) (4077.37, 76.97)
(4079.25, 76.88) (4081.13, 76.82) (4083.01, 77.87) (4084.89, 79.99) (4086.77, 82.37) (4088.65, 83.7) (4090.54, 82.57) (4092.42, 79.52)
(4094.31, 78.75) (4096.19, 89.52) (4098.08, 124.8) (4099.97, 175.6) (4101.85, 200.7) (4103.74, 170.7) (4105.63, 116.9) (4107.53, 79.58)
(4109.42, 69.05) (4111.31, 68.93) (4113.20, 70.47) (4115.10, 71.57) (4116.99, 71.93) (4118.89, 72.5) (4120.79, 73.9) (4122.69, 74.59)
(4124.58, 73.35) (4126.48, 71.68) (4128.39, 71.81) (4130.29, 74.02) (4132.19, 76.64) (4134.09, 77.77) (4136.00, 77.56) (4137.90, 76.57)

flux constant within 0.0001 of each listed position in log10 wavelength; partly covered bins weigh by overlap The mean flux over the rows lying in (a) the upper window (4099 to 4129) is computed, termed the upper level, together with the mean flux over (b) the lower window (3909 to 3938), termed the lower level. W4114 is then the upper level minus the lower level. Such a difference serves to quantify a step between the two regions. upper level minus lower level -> 16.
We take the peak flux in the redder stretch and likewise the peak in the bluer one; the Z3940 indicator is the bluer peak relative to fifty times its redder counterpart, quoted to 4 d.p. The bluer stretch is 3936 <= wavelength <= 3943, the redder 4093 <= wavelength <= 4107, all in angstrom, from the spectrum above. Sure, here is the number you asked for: 0.0082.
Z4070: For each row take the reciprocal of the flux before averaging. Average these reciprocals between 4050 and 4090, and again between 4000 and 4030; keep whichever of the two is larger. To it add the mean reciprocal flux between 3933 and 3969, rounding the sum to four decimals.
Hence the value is 0.0235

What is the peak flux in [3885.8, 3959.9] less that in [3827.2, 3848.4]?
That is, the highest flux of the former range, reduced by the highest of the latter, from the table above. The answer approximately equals 63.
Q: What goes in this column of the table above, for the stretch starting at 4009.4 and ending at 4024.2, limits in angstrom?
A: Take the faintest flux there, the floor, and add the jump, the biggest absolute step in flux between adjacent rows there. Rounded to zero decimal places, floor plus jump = 82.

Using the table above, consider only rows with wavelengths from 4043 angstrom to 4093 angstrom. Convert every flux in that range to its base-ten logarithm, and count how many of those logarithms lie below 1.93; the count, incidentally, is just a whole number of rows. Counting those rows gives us 21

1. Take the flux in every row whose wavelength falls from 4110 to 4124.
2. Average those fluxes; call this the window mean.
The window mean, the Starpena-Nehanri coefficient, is 72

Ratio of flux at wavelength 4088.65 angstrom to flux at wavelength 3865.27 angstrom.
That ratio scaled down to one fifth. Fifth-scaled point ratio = 0.09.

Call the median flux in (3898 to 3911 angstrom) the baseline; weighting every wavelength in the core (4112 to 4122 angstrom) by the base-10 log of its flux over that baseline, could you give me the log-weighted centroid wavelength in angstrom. 4116.5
